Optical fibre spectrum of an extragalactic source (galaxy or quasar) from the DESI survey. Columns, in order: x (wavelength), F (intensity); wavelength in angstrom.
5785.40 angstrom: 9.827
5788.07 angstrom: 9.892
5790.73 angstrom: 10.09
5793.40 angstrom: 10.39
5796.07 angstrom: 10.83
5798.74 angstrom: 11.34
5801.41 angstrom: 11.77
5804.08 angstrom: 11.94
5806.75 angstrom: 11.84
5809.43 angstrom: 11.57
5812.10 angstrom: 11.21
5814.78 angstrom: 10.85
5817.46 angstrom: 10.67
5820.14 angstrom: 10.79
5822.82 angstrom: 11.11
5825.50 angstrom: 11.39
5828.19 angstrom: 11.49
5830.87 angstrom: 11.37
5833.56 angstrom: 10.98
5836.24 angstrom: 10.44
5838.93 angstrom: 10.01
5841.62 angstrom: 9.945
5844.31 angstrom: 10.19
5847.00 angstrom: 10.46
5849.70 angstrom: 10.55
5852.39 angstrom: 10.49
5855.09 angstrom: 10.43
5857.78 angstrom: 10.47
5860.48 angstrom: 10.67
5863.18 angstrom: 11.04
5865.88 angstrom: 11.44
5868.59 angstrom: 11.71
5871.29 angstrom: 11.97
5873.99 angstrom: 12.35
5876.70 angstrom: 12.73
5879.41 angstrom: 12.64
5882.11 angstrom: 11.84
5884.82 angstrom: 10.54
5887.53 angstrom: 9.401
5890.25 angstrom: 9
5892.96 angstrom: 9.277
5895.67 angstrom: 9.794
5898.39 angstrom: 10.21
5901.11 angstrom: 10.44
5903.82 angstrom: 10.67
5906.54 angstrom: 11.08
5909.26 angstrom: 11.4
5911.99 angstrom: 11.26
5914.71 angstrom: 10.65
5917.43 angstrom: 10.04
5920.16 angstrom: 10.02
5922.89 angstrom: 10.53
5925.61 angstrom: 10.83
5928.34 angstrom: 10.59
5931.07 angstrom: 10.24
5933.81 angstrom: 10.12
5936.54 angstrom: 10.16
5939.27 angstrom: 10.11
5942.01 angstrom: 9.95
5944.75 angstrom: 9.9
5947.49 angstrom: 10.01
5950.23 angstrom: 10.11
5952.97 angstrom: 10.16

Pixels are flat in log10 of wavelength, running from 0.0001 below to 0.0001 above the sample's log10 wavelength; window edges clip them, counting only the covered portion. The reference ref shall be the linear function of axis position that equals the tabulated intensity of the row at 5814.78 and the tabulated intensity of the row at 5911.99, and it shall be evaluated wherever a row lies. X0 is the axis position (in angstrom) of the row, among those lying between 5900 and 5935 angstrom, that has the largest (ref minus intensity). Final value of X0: 5920.16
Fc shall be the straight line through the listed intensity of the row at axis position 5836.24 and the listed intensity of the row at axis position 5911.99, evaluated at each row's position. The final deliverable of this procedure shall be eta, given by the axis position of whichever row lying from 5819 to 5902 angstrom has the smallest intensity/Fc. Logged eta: 5890.25 angstrom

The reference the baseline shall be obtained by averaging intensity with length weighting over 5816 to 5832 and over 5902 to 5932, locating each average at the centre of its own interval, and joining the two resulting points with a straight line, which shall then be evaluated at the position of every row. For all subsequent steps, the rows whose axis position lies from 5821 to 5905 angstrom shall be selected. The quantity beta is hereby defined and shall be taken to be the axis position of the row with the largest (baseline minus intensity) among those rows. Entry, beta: 5890.25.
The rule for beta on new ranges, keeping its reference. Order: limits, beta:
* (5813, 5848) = 5841.62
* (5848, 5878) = 5855.09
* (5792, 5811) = 5793.40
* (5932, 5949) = 5944.75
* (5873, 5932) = 5890.25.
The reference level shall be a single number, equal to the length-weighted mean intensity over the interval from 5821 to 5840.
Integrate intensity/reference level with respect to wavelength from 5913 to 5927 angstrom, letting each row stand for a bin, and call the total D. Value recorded 13.3 angstrom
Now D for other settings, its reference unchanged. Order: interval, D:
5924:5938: 13.3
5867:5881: 15.6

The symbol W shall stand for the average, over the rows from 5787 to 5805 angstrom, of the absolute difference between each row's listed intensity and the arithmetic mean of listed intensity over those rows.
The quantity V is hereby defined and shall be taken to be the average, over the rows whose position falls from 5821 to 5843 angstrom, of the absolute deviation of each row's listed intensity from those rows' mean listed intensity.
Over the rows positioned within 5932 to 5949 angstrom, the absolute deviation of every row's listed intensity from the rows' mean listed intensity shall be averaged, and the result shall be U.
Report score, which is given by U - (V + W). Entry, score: -1.1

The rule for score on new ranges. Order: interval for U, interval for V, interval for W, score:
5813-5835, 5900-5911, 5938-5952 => -0.2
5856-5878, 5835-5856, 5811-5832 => 0.2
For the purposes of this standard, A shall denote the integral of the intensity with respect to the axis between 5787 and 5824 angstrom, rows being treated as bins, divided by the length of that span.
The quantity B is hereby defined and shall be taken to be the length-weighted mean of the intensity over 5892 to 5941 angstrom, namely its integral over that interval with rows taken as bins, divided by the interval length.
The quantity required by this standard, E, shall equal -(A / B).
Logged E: -1.06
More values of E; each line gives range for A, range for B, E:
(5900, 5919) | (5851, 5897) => -0.99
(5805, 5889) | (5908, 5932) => -1.04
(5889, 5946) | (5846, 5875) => -0.93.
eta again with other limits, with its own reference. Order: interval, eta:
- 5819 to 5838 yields 5836.24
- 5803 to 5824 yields 5817.46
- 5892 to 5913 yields 5892.96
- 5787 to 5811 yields 5788.07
